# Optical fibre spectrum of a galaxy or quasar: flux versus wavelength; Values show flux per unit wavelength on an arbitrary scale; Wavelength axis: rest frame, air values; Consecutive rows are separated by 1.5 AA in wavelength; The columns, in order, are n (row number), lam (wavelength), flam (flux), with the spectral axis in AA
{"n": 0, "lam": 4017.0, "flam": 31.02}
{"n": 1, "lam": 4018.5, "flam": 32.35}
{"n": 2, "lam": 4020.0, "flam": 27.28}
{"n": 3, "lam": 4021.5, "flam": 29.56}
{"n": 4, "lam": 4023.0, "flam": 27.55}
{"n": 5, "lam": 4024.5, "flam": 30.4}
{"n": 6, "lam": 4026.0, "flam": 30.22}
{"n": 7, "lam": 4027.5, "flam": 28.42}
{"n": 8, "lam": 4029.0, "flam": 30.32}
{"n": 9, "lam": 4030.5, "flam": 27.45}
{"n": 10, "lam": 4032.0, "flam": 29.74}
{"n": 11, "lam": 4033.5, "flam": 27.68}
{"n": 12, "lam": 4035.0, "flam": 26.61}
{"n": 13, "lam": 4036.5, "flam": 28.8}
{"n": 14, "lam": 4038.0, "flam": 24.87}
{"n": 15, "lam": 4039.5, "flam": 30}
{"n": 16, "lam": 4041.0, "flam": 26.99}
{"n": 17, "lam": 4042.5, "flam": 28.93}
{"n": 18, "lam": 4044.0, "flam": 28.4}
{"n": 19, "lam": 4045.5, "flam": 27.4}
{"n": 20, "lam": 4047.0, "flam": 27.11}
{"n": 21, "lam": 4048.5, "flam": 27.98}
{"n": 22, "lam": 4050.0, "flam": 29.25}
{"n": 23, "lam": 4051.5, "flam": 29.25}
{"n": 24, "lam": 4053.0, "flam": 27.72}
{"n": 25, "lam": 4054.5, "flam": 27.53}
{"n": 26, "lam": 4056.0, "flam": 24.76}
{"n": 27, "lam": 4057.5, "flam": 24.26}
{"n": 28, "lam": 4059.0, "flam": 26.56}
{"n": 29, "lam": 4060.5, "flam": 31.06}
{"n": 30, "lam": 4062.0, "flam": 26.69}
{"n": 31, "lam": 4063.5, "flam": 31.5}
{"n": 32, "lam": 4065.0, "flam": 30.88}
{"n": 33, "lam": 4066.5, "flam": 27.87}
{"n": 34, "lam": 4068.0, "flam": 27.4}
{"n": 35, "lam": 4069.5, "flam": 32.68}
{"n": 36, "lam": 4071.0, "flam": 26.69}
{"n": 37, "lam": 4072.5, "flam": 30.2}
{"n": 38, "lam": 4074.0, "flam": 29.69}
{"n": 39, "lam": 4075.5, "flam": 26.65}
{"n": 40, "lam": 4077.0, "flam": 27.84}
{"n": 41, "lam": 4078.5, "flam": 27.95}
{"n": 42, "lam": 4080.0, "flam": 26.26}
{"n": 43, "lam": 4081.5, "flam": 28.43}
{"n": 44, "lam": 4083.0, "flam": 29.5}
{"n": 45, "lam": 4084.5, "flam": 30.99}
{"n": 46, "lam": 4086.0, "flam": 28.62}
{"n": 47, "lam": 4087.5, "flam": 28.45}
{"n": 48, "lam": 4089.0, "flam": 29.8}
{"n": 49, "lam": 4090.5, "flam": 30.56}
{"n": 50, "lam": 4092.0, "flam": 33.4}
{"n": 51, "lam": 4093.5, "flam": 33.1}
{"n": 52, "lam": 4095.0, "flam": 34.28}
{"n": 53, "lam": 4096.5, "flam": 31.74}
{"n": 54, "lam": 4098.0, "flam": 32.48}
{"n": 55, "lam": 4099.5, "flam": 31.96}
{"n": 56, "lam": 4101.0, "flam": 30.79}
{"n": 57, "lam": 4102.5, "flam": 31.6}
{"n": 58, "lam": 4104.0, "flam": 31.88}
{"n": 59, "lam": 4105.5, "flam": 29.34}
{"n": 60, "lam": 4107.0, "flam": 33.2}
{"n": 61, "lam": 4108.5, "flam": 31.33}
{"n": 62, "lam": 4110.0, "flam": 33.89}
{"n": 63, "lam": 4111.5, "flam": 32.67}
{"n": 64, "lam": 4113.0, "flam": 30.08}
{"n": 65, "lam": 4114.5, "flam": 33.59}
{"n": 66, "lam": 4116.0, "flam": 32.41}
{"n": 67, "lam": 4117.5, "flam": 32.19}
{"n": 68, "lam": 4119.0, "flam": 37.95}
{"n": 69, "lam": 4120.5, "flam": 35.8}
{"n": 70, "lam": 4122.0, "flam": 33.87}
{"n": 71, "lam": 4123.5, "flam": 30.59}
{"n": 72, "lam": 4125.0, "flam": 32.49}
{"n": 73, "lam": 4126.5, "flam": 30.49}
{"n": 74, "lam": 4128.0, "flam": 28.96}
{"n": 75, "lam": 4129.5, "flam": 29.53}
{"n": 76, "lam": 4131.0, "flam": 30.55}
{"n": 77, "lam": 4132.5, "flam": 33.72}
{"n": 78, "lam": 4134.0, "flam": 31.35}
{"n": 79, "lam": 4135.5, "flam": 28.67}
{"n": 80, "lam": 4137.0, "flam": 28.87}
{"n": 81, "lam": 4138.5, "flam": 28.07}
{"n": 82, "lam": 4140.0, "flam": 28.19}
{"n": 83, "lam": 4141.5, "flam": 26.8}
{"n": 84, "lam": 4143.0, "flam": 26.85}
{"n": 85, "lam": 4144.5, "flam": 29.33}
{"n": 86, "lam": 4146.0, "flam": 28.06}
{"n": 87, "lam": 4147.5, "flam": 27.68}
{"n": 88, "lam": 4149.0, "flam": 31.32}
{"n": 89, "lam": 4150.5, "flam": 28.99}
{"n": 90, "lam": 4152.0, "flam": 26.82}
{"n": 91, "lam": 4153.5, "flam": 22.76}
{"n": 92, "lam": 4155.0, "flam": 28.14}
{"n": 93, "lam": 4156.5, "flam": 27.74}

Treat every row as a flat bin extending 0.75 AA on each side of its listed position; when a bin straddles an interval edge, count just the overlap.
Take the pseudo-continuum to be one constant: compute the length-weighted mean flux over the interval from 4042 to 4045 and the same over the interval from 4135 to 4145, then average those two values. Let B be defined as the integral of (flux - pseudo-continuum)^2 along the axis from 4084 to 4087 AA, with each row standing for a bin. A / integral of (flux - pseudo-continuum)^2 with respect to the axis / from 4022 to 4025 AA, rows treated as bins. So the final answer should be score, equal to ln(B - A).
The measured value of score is 0.9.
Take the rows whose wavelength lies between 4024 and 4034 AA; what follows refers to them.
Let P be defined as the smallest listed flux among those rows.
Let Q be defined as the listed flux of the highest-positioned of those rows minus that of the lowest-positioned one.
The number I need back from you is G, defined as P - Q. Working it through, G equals 30.2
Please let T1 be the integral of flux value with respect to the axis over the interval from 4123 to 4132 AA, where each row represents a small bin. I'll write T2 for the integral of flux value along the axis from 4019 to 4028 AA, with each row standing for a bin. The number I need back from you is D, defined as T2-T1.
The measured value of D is -14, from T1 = 275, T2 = 261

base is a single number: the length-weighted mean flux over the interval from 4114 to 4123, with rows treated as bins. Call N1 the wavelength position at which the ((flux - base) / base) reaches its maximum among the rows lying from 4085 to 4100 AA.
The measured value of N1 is 4095.0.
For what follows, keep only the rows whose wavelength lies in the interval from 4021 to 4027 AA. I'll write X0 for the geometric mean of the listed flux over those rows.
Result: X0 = 29.4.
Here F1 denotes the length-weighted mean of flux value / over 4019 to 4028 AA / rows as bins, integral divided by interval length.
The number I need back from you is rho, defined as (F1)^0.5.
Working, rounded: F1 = 29.0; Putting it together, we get 5.39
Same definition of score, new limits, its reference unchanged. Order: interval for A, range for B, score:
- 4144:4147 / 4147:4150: 2.5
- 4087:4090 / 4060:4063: 2.4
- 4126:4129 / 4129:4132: 2.3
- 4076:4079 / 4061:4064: 2.9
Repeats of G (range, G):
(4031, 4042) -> 27.6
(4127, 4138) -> 28.8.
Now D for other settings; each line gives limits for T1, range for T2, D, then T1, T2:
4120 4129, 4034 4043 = -38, 287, 249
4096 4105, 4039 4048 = -32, 285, 253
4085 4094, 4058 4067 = -14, 275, 261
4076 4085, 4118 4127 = 47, 255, 302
